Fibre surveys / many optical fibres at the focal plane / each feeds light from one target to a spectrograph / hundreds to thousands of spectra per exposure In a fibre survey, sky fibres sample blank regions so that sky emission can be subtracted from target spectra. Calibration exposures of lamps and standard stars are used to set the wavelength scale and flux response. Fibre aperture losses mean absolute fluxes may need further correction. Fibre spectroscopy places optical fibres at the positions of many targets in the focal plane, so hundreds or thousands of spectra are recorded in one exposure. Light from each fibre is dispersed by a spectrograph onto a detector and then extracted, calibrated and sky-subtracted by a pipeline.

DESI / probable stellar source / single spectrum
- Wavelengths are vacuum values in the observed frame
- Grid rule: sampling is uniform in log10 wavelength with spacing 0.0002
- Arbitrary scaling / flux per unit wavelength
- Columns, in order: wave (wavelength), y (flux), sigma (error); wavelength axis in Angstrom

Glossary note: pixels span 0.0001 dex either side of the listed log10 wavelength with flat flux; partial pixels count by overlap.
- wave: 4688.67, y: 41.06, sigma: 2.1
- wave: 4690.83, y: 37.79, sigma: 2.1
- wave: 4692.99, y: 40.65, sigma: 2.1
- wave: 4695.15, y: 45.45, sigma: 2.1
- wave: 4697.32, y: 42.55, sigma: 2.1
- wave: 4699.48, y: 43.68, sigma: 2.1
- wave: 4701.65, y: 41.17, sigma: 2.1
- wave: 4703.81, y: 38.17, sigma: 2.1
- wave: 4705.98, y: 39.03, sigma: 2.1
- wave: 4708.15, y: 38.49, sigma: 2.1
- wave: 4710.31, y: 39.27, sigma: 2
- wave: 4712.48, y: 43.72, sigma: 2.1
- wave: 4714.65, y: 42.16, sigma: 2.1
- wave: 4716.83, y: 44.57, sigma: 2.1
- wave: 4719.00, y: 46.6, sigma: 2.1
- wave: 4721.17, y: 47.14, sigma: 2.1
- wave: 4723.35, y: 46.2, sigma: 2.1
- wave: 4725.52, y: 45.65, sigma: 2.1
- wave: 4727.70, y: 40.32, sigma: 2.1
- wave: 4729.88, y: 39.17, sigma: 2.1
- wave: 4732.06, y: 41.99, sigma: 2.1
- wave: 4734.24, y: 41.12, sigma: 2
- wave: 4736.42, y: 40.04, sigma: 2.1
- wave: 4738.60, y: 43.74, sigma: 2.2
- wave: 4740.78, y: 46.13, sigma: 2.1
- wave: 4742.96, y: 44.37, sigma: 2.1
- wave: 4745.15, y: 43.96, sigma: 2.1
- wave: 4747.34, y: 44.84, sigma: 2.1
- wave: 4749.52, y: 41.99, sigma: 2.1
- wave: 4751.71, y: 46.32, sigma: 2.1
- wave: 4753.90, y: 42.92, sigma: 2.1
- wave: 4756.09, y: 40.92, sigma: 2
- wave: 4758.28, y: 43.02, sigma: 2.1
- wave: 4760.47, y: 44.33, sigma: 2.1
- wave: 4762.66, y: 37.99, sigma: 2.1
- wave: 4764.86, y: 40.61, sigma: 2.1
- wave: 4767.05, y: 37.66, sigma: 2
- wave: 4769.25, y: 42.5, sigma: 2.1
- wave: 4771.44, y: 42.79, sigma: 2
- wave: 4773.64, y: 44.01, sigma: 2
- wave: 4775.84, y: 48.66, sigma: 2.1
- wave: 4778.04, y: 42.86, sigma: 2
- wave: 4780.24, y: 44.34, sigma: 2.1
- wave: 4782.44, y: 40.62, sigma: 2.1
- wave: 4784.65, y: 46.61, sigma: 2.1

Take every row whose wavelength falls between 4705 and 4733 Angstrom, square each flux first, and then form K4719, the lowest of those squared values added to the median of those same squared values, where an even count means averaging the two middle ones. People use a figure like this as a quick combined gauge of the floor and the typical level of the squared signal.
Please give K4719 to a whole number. 3259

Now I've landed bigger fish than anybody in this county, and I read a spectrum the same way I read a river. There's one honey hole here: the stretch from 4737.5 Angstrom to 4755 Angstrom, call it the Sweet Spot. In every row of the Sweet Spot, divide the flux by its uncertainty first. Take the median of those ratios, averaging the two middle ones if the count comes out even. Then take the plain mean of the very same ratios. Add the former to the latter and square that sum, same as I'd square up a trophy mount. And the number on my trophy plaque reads 1764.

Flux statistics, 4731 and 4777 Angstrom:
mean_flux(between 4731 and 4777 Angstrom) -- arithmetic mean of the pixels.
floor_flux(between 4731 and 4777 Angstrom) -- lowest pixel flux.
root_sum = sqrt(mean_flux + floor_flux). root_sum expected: 8.97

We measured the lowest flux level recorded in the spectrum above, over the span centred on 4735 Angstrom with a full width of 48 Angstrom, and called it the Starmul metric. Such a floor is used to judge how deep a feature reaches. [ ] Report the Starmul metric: 39.17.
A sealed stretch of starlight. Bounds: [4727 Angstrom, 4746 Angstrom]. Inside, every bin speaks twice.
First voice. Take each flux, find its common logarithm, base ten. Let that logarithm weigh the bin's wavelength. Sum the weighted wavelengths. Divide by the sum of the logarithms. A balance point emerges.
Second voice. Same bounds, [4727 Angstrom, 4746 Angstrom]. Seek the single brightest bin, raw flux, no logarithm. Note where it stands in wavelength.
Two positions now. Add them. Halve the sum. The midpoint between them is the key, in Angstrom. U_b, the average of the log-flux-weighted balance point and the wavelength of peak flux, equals 4738.6 Angstrom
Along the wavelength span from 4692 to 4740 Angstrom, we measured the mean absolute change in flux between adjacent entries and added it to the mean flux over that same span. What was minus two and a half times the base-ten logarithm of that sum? -4.12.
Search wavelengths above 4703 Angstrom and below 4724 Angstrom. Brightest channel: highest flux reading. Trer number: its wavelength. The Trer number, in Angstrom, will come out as 4721.17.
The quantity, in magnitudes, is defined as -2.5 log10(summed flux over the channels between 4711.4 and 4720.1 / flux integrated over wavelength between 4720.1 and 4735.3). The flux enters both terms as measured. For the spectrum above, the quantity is 1.4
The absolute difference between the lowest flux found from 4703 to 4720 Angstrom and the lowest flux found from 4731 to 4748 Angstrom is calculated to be 1.9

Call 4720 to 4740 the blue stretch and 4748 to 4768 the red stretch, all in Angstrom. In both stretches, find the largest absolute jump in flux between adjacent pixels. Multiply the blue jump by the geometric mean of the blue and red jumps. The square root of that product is 5.6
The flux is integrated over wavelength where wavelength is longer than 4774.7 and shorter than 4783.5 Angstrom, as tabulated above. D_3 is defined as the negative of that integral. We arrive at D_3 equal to -388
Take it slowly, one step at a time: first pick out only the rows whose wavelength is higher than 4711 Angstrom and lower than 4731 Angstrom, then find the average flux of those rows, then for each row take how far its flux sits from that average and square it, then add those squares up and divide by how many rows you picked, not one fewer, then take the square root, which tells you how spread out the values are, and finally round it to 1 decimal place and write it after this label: 2.7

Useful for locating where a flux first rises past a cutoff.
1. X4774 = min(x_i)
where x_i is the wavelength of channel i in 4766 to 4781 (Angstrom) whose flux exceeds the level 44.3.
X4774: 4775.84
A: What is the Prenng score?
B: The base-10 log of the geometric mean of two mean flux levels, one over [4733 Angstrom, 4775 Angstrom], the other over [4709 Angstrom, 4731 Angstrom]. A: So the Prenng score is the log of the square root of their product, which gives 1.63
